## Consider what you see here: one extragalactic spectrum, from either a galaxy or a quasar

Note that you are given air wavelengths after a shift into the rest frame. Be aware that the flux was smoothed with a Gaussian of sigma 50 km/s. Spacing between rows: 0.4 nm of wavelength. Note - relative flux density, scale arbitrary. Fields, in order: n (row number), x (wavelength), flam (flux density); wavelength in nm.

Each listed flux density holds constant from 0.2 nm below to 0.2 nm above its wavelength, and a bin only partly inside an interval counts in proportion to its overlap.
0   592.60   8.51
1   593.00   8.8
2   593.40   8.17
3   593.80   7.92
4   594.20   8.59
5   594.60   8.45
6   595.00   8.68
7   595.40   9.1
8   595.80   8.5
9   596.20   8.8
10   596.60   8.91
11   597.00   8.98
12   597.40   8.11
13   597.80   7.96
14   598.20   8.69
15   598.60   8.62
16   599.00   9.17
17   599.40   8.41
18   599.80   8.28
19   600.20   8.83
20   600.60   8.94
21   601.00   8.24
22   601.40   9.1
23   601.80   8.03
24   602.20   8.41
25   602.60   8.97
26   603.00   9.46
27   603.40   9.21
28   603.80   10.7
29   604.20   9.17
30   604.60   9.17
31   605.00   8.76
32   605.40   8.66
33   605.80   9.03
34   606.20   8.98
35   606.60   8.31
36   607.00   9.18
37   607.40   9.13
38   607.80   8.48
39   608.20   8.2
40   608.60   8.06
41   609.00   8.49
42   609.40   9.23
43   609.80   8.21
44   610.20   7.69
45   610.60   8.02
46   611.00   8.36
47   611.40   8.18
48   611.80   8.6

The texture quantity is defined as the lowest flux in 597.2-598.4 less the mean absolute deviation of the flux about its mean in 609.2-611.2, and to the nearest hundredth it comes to 7.57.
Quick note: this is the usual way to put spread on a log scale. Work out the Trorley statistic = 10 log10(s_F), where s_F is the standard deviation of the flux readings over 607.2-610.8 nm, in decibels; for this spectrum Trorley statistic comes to -3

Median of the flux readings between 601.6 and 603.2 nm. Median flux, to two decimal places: 8.69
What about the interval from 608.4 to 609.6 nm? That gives 8.49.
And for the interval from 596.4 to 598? 8.51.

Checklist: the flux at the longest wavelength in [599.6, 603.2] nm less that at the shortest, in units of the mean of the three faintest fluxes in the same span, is 0.14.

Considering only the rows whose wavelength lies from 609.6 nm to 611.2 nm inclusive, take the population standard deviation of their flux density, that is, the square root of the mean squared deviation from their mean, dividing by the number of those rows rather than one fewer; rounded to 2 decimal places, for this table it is 0.25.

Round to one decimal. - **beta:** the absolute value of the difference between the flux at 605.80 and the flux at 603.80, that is 1.7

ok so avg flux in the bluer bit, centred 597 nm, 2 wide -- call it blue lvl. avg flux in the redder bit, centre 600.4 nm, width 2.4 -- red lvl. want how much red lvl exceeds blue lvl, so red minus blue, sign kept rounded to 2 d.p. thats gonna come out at 0.08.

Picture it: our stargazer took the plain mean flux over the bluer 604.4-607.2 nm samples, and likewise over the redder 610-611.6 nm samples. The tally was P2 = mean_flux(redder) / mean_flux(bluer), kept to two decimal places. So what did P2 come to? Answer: 0.91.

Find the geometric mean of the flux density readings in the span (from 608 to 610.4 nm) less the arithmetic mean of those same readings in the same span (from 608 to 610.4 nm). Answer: -0.013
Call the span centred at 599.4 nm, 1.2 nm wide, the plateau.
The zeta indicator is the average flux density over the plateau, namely 8.62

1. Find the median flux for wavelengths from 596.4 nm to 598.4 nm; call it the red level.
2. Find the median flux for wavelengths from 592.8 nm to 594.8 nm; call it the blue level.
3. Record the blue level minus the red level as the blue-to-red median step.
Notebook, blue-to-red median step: -0.2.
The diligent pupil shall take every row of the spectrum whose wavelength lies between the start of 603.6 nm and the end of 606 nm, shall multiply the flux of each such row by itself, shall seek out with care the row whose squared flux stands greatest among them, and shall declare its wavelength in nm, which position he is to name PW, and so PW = 603.80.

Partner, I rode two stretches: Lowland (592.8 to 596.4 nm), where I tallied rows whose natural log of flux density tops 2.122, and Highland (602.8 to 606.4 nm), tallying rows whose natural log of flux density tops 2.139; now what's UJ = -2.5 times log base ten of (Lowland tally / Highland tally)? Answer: 0.3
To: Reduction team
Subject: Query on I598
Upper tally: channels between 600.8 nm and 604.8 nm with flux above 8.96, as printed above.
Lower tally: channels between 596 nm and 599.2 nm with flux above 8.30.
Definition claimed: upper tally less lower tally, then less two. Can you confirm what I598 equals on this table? -1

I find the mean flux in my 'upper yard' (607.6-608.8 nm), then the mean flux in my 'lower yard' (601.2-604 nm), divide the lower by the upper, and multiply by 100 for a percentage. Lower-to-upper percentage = 111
